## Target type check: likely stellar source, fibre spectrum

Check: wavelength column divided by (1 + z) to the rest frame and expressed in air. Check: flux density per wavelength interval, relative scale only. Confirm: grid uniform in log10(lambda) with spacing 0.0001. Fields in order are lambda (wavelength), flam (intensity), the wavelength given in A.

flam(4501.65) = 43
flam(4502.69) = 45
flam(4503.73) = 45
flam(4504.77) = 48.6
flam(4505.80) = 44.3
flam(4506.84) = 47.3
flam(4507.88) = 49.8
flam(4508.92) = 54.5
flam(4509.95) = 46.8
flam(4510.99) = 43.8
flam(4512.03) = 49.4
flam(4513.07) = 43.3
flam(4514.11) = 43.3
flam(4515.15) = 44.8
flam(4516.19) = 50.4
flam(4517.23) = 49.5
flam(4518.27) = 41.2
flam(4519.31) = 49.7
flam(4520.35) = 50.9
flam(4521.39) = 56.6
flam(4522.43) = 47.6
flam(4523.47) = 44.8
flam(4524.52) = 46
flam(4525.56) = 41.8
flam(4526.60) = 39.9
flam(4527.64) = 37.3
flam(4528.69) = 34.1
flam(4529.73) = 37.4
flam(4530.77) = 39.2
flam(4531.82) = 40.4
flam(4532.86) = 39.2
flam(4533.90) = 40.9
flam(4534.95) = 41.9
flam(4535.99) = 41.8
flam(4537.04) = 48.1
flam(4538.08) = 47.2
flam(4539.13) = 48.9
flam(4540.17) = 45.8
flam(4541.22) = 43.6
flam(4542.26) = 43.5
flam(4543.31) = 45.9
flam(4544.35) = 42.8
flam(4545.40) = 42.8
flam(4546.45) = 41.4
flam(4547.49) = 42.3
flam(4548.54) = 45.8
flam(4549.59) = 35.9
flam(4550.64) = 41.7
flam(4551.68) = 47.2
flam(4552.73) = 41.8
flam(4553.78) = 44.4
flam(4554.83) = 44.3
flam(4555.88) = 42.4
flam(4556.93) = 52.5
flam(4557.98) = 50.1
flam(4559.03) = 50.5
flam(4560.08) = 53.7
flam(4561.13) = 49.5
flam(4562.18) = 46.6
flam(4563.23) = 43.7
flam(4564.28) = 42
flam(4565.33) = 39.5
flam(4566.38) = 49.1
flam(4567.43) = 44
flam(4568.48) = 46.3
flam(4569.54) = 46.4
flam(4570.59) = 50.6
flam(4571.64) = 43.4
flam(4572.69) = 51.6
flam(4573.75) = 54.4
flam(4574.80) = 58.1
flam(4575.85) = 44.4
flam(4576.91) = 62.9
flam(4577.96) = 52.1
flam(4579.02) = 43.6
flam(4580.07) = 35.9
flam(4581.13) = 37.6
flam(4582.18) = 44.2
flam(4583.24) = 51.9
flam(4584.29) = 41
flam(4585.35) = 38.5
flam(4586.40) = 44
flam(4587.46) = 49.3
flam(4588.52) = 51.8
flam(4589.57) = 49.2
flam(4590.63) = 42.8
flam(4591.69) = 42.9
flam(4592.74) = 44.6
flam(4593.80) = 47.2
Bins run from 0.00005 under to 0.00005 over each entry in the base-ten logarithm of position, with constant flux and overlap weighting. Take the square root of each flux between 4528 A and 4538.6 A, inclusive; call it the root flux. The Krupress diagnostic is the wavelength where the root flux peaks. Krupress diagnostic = 4537.04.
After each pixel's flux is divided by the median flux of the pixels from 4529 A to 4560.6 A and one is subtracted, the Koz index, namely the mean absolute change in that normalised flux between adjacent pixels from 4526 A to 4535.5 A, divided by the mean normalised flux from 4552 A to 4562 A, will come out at 0.4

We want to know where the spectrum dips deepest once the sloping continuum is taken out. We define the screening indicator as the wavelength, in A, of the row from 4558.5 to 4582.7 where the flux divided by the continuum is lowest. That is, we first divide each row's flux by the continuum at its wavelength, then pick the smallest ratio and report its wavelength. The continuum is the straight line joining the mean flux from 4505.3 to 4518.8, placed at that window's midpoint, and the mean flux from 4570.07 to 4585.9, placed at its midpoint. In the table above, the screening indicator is 4580.07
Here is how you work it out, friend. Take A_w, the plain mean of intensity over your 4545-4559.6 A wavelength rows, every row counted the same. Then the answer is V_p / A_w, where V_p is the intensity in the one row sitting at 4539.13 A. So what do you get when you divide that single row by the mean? 1.10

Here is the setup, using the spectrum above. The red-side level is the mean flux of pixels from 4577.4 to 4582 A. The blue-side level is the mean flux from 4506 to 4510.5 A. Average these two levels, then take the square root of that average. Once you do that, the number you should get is 6.78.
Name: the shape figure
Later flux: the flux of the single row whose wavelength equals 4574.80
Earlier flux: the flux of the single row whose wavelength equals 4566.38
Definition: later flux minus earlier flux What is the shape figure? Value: 9.0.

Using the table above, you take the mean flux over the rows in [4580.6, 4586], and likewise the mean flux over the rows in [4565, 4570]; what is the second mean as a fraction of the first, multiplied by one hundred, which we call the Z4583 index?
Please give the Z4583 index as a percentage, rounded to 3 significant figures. 106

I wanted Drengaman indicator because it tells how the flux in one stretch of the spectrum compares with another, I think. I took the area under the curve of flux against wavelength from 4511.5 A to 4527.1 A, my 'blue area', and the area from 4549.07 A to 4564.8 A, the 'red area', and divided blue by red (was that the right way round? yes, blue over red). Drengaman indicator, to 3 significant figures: 1.01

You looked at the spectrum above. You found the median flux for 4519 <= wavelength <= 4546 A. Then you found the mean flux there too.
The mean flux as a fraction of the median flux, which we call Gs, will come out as 1.01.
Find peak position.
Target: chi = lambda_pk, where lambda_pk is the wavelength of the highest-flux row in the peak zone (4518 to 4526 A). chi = 4521.39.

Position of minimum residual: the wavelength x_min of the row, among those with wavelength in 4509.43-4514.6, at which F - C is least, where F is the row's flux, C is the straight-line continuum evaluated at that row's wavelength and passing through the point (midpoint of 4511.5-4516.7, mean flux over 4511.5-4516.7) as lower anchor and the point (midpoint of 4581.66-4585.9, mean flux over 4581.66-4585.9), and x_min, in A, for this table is 4513.07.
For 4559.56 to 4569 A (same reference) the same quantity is 4565.33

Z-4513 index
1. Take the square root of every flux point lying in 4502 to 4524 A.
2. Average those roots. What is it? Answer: 6.88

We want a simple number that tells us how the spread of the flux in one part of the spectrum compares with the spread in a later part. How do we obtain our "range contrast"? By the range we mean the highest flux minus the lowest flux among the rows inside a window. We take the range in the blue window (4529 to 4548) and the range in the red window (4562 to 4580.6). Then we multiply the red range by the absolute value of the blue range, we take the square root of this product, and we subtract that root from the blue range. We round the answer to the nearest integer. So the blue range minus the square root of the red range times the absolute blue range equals -6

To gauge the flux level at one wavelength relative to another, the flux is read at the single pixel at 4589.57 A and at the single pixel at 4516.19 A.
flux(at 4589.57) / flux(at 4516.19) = 0.98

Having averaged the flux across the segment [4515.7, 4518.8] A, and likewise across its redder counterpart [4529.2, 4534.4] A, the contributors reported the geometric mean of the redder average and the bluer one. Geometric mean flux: 43.1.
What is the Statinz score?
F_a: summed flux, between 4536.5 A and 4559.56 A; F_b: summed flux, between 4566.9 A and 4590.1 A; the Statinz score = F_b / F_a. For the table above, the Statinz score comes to 1.053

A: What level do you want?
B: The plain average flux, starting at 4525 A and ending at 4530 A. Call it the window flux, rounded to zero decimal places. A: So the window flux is 38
